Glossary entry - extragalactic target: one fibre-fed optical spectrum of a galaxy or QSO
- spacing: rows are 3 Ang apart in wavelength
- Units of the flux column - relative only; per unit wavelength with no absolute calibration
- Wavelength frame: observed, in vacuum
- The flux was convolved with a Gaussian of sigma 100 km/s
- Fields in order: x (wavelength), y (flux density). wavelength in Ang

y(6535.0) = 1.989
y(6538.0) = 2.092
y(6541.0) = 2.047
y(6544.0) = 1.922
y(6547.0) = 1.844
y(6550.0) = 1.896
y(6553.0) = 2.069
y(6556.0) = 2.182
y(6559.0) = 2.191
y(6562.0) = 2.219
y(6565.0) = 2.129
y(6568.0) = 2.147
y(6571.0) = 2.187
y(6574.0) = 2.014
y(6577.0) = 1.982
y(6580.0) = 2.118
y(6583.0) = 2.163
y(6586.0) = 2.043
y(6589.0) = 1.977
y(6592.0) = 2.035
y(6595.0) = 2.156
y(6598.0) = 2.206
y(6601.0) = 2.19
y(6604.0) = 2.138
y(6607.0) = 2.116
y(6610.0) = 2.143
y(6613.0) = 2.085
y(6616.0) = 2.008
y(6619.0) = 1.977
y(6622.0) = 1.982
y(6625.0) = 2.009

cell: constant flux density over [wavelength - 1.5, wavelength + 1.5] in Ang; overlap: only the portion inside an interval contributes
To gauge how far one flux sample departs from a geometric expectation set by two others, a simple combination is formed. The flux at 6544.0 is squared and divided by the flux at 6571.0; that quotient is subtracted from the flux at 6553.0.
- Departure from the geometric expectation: 0.38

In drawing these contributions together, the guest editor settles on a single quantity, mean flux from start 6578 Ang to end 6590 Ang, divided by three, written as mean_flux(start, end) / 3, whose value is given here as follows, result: 0.692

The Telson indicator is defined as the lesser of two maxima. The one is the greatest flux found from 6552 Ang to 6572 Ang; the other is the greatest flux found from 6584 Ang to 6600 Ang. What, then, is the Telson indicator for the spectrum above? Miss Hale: 2.21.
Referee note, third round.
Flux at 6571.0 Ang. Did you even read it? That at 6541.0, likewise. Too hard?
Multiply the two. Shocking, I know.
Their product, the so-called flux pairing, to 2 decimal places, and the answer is 4.48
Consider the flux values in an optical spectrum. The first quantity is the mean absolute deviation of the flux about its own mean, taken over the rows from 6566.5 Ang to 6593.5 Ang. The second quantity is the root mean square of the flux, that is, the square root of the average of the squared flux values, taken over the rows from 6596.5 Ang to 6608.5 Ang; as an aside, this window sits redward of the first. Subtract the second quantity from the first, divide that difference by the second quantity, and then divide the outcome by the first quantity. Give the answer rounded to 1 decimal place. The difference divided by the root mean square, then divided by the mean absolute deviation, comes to -13.6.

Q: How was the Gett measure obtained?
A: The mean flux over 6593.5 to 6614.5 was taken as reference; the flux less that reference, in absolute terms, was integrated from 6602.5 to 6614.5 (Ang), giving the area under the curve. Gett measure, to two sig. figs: 0.33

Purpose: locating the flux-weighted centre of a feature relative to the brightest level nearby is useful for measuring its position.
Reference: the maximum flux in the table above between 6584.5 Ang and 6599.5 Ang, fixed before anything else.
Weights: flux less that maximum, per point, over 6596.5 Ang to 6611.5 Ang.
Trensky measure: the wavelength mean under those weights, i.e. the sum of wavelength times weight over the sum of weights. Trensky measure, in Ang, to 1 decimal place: 6606.5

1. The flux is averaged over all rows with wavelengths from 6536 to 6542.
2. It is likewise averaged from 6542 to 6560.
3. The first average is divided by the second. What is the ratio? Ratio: 1.03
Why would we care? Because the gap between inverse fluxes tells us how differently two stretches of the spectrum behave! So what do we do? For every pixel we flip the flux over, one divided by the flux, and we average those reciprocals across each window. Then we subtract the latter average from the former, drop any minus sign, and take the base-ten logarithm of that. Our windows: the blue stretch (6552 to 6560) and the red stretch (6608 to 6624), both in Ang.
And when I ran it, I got -1.60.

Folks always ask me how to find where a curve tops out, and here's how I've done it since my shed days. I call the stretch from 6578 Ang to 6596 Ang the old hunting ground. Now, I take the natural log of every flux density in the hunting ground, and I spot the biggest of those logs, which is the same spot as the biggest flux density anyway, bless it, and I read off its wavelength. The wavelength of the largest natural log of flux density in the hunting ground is 6583.0 Ang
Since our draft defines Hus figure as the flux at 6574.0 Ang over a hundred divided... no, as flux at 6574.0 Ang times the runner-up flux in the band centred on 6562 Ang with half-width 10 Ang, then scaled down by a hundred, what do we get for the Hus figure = 0.0441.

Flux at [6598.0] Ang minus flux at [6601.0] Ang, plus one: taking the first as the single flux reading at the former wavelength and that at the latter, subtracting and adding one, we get 1.02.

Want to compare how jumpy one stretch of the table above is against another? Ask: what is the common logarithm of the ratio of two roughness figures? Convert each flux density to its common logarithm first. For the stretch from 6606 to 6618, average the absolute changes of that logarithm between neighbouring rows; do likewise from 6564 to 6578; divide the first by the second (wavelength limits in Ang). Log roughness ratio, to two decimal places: -0.08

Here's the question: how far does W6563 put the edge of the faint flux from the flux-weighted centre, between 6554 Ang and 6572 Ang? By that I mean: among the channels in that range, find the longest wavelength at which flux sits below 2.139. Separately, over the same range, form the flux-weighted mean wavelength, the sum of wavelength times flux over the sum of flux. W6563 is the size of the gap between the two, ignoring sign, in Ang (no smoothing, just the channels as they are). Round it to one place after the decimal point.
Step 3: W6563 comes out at 1.5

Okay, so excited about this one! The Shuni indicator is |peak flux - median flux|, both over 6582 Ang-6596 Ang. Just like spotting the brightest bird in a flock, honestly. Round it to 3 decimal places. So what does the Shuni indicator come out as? 0.120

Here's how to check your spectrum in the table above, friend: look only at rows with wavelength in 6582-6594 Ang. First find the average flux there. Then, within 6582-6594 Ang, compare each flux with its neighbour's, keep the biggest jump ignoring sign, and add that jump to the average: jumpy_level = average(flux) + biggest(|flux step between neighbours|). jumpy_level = 2.17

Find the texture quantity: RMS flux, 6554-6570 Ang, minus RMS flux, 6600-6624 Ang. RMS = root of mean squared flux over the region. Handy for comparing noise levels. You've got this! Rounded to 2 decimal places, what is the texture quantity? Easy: 0.09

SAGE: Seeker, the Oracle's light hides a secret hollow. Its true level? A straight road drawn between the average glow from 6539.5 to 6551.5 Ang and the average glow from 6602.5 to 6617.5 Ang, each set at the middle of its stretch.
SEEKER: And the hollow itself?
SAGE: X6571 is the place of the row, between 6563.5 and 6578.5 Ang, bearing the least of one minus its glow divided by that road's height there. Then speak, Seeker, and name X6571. 6571.0 Ang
